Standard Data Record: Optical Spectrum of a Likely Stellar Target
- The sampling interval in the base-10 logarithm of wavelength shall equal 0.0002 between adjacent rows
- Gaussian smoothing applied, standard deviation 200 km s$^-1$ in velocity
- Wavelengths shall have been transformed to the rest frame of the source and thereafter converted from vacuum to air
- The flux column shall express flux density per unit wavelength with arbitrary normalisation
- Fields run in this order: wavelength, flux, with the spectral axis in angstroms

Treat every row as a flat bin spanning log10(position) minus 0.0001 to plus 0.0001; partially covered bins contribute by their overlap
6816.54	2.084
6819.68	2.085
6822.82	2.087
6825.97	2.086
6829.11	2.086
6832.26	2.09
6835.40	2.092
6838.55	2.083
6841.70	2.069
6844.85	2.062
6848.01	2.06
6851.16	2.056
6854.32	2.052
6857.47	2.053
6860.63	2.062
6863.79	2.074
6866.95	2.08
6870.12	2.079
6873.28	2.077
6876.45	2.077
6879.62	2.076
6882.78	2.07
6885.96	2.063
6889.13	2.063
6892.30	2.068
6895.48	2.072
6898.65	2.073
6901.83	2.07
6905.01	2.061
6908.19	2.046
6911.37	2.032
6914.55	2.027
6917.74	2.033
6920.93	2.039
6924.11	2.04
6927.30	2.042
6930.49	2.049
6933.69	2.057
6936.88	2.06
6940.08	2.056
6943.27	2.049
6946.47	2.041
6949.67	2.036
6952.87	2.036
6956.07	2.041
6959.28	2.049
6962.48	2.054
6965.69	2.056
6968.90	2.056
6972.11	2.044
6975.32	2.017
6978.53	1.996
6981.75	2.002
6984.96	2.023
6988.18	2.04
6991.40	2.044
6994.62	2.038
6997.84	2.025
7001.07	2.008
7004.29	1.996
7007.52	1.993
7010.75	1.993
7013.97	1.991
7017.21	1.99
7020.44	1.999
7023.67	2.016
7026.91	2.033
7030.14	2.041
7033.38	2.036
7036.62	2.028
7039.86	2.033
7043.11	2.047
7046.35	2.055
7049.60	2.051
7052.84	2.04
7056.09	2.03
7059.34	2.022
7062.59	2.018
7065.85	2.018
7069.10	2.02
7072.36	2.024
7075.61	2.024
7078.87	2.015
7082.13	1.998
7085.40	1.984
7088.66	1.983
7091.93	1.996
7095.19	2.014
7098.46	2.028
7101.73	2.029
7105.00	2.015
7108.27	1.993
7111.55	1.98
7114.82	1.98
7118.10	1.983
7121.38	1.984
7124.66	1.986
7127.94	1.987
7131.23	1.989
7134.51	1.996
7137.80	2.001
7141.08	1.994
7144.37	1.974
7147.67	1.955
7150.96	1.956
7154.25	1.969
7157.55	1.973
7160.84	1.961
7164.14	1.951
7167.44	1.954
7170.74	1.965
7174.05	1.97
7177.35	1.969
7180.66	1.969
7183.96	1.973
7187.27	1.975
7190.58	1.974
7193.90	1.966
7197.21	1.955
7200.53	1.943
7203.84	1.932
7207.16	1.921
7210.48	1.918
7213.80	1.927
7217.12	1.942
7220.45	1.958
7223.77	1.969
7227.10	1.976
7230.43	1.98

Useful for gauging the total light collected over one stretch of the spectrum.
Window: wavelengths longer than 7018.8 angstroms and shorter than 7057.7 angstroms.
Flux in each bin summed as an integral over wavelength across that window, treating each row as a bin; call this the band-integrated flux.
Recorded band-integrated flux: 79.1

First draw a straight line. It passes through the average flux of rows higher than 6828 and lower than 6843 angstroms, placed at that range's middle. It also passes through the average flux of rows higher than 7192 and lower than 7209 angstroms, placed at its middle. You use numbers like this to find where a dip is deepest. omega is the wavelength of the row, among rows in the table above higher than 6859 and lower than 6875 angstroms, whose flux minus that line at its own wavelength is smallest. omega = 6860.63 angstroms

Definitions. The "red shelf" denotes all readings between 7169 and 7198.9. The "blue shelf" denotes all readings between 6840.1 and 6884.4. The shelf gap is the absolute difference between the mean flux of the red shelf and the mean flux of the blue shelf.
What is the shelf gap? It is 0.099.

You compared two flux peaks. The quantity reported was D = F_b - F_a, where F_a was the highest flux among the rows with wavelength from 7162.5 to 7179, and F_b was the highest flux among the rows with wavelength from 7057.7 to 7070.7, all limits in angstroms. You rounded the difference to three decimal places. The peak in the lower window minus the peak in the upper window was 0.052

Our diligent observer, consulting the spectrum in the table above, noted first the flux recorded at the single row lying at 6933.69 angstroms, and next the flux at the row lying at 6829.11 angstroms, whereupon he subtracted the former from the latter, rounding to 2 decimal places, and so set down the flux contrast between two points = 0.03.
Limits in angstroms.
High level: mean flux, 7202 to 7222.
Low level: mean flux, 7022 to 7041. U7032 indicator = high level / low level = 0.952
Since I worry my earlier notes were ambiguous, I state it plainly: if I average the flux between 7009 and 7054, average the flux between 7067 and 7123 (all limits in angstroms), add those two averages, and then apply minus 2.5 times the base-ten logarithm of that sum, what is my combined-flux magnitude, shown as -1.51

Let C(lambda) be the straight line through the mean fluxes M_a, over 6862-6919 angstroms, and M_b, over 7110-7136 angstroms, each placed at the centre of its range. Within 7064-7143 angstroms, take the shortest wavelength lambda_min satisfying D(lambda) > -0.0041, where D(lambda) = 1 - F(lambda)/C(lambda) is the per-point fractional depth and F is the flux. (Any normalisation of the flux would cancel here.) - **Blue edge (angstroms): 7082.13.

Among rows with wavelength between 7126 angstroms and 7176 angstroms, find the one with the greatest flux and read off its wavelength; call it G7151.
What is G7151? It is 7137.80 angstroms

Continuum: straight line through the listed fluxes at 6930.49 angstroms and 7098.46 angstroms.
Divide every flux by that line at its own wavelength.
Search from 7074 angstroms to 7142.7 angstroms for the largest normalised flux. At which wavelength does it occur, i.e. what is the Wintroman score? 7101.73 angstroms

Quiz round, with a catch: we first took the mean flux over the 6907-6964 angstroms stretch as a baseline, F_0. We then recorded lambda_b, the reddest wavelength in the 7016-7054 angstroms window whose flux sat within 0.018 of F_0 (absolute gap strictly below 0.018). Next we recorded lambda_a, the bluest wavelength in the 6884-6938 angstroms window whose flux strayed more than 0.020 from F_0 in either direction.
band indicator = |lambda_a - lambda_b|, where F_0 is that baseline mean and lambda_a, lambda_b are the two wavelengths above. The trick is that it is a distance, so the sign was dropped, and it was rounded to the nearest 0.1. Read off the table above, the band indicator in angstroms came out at 160.5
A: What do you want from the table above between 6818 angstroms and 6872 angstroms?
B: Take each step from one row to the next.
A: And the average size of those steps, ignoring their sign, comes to 0.0049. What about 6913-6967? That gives 0.0048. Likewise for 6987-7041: 0.0079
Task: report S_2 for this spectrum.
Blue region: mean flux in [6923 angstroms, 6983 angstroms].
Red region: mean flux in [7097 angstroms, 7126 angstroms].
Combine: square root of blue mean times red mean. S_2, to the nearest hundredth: 2.02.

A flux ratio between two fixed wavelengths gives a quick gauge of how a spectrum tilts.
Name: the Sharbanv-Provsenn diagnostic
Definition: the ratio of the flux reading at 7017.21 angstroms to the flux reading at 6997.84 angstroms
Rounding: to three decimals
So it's 0.983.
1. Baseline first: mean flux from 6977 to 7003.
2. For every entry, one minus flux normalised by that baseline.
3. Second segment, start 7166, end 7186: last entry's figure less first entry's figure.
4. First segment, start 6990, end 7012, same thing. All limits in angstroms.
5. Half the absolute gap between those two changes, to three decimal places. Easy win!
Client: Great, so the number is 0.017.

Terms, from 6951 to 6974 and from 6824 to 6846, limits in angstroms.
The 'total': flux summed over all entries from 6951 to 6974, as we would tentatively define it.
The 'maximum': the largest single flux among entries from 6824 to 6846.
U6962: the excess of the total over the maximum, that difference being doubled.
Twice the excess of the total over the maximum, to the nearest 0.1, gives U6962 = 24.5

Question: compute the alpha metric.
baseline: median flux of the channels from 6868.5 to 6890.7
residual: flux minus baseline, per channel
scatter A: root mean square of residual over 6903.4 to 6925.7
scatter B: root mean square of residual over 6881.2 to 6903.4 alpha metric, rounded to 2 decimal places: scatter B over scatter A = 0.22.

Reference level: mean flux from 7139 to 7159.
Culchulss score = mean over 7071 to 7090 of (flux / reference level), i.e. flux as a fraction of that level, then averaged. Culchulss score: 1.02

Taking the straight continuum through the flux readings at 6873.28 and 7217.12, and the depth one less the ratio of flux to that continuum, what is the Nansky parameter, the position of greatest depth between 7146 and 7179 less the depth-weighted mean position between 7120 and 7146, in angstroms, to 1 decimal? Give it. 12.9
